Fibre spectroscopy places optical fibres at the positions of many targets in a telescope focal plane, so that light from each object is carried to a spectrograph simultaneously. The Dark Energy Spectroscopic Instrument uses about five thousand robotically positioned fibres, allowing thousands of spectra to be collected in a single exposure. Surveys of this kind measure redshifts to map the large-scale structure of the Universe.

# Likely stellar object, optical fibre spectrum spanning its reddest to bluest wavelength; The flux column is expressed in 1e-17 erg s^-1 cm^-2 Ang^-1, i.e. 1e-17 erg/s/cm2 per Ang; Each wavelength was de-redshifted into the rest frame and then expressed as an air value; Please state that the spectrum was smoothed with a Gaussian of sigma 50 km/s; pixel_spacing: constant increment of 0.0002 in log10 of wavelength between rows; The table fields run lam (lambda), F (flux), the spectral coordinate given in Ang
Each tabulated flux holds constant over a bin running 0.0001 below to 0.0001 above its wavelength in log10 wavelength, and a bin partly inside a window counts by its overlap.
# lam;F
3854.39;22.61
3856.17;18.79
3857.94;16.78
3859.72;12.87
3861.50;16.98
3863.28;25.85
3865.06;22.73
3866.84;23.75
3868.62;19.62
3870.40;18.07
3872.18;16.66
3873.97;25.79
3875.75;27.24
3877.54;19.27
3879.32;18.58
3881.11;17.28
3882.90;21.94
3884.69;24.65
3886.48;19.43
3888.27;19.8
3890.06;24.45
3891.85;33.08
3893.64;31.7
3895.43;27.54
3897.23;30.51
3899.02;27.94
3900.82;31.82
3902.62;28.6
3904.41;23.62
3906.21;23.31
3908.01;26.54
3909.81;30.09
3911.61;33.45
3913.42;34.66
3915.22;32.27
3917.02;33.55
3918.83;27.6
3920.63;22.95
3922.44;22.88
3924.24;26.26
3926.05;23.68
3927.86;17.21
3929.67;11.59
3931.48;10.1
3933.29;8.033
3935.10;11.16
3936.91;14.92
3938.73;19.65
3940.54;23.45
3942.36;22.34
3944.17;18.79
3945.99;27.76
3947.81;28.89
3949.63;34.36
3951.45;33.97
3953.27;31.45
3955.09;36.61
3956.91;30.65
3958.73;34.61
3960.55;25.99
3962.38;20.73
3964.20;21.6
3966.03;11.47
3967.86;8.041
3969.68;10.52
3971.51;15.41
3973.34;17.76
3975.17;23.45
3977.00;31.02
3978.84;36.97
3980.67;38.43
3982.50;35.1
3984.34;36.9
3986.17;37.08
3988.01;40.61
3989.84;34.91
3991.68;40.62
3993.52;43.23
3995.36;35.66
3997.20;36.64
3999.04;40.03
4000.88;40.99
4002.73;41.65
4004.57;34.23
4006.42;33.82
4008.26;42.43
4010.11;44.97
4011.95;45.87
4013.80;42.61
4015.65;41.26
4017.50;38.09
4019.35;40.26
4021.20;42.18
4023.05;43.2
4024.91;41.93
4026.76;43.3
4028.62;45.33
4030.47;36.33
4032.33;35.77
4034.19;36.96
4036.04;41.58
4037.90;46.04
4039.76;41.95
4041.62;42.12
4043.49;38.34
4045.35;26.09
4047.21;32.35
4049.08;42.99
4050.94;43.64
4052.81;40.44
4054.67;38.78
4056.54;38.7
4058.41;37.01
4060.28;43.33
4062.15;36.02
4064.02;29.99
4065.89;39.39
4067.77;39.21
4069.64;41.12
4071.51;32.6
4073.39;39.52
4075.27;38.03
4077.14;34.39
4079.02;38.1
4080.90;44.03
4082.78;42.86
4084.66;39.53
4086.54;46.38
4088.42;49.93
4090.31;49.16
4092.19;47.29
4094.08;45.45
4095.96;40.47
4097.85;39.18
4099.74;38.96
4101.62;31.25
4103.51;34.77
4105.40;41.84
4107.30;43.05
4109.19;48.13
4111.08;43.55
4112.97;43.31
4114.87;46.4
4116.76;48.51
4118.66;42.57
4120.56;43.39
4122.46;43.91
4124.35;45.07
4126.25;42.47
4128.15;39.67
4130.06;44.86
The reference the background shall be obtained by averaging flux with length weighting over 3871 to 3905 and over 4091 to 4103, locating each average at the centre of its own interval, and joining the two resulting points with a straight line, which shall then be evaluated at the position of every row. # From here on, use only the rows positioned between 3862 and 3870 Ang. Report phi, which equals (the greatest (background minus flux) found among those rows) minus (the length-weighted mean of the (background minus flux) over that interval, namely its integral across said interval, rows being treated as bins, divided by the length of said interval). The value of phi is 3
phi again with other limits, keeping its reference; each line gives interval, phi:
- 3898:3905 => 5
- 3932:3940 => 5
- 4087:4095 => 3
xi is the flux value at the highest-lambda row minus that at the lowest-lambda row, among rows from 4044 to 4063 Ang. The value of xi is 10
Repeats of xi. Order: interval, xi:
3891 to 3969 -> -25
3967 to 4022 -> 34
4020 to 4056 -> -3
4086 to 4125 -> -1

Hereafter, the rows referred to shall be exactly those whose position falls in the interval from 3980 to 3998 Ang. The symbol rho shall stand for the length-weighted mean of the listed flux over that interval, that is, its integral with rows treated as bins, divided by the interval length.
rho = 37.9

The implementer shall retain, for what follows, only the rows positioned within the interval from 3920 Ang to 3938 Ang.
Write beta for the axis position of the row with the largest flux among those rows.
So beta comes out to 3924.24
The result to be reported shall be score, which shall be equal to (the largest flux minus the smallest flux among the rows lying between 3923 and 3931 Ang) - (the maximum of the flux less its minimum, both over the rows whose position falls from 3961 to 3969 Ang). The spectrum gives 1.1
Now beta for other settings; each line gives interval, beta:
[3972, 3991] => 3988.01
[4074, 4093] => 4088.42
